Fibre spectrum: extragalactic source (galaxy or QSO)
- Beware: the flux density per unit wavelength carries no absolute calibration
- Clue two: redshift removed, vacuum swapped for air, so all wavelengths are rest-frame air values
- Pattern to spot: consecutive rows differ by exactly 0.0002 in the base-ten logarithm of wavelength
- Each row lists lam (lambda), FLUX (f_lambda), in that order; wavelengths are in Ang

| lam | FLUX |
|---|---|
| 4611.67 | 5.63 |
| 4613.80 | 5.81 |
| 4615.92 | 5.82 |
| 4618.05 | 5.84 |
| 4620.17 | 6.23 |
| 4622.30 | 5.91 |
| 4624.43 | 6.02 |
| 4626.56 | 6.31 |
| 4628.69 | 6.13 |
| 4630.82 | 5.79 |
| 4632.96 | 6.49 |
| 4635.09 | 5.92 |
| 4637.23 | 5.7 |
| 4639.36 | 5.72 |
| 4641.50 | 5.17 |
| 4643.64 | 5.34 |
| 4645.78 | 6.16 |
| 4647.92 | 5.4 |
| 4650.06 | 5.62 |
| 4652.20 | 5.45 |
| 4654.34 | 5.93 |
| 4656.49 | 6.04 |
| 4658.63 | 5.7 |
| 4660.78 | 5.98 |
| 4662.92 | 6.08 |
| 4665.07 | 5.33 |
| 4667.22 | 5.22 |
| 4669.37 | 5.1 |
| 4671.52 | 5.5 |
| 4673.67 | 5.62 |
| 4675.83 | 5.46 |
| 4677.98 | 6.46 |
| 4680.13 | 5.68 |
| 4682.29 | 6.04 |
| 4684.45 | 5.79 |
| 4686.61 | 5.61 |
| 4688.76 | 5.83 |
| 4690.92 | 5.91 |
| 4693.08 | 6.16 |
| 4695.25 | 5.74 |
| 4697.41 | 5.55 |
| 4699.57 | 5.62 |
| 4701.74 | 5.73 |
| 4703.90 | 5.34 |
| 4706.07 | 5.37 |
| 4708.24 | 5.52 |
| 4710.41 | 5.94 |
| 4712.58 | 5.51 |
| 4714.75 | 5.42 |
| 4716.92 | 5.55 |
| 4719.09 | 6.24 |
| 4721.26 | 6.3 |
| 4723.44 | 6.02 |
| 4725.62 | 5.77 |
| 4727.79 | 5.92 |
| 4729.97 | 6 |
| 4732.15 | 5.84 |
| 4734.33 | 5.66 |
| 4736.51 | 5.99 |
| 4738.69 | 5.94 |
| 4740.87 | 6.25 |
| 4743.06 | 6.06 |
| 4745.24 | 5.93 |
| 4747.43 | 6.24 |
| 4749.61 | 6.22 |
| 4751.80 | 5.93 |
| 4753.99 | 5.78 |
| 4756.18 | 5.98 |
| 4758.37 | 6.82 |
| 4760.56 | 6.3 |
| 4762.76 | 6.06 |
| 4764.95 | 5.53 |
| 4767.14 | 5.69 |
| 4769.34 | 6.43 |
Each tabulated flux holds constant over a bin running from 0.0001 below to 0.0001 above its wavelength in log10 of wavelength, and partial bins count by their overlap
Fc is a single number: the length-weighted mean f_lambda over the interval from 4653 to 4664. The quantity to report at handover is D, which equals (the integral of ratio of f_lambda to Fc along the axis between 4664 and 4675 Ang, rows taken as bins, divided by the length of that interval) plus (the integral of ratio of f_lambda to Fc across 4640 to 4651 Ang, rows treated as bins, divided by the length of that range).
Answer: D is 1.84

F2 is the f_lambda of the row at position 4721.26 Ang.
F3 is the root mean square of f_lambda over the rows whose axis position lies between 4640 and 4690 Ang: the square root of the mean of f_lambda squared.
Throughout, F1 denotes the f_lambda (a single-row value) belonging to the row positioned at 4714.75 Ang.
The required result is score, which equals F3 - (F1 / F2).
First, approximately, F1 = 5.42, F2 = 6.3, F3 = 5.68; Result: 4.82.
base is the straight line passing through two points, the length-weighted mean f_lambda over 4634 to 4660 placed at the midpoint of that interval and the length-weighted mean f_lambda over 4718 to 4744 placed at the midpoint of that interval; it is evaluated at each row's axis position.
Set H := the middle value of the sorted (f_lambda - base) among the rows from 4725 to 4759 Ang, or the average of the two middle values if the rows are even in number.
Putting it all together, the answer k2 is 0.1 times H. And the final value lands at -0.008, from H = -0.08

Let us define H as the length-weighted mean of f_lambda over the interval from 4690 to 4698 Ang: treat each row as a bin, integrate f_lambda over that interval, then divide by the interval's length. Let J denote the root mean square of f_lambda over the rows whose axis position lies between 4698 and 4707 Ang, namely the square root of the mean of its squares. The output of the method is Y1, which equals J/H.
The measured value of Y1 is 0.94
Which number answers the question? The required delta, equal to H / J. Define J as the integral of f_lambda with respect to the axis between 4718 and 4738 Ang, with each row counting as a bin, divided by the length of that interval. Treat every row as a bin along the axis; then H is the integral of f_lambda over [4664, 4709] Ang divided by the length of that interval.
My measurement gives 0.946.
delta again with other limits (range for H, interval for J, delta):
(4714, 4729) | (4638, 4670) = 1.049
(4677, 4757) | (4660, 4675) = 1.058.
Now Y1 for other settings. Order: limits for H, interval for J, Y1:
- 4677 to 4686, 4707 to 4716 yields 0.94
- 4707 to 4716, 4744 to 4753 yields 1.09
